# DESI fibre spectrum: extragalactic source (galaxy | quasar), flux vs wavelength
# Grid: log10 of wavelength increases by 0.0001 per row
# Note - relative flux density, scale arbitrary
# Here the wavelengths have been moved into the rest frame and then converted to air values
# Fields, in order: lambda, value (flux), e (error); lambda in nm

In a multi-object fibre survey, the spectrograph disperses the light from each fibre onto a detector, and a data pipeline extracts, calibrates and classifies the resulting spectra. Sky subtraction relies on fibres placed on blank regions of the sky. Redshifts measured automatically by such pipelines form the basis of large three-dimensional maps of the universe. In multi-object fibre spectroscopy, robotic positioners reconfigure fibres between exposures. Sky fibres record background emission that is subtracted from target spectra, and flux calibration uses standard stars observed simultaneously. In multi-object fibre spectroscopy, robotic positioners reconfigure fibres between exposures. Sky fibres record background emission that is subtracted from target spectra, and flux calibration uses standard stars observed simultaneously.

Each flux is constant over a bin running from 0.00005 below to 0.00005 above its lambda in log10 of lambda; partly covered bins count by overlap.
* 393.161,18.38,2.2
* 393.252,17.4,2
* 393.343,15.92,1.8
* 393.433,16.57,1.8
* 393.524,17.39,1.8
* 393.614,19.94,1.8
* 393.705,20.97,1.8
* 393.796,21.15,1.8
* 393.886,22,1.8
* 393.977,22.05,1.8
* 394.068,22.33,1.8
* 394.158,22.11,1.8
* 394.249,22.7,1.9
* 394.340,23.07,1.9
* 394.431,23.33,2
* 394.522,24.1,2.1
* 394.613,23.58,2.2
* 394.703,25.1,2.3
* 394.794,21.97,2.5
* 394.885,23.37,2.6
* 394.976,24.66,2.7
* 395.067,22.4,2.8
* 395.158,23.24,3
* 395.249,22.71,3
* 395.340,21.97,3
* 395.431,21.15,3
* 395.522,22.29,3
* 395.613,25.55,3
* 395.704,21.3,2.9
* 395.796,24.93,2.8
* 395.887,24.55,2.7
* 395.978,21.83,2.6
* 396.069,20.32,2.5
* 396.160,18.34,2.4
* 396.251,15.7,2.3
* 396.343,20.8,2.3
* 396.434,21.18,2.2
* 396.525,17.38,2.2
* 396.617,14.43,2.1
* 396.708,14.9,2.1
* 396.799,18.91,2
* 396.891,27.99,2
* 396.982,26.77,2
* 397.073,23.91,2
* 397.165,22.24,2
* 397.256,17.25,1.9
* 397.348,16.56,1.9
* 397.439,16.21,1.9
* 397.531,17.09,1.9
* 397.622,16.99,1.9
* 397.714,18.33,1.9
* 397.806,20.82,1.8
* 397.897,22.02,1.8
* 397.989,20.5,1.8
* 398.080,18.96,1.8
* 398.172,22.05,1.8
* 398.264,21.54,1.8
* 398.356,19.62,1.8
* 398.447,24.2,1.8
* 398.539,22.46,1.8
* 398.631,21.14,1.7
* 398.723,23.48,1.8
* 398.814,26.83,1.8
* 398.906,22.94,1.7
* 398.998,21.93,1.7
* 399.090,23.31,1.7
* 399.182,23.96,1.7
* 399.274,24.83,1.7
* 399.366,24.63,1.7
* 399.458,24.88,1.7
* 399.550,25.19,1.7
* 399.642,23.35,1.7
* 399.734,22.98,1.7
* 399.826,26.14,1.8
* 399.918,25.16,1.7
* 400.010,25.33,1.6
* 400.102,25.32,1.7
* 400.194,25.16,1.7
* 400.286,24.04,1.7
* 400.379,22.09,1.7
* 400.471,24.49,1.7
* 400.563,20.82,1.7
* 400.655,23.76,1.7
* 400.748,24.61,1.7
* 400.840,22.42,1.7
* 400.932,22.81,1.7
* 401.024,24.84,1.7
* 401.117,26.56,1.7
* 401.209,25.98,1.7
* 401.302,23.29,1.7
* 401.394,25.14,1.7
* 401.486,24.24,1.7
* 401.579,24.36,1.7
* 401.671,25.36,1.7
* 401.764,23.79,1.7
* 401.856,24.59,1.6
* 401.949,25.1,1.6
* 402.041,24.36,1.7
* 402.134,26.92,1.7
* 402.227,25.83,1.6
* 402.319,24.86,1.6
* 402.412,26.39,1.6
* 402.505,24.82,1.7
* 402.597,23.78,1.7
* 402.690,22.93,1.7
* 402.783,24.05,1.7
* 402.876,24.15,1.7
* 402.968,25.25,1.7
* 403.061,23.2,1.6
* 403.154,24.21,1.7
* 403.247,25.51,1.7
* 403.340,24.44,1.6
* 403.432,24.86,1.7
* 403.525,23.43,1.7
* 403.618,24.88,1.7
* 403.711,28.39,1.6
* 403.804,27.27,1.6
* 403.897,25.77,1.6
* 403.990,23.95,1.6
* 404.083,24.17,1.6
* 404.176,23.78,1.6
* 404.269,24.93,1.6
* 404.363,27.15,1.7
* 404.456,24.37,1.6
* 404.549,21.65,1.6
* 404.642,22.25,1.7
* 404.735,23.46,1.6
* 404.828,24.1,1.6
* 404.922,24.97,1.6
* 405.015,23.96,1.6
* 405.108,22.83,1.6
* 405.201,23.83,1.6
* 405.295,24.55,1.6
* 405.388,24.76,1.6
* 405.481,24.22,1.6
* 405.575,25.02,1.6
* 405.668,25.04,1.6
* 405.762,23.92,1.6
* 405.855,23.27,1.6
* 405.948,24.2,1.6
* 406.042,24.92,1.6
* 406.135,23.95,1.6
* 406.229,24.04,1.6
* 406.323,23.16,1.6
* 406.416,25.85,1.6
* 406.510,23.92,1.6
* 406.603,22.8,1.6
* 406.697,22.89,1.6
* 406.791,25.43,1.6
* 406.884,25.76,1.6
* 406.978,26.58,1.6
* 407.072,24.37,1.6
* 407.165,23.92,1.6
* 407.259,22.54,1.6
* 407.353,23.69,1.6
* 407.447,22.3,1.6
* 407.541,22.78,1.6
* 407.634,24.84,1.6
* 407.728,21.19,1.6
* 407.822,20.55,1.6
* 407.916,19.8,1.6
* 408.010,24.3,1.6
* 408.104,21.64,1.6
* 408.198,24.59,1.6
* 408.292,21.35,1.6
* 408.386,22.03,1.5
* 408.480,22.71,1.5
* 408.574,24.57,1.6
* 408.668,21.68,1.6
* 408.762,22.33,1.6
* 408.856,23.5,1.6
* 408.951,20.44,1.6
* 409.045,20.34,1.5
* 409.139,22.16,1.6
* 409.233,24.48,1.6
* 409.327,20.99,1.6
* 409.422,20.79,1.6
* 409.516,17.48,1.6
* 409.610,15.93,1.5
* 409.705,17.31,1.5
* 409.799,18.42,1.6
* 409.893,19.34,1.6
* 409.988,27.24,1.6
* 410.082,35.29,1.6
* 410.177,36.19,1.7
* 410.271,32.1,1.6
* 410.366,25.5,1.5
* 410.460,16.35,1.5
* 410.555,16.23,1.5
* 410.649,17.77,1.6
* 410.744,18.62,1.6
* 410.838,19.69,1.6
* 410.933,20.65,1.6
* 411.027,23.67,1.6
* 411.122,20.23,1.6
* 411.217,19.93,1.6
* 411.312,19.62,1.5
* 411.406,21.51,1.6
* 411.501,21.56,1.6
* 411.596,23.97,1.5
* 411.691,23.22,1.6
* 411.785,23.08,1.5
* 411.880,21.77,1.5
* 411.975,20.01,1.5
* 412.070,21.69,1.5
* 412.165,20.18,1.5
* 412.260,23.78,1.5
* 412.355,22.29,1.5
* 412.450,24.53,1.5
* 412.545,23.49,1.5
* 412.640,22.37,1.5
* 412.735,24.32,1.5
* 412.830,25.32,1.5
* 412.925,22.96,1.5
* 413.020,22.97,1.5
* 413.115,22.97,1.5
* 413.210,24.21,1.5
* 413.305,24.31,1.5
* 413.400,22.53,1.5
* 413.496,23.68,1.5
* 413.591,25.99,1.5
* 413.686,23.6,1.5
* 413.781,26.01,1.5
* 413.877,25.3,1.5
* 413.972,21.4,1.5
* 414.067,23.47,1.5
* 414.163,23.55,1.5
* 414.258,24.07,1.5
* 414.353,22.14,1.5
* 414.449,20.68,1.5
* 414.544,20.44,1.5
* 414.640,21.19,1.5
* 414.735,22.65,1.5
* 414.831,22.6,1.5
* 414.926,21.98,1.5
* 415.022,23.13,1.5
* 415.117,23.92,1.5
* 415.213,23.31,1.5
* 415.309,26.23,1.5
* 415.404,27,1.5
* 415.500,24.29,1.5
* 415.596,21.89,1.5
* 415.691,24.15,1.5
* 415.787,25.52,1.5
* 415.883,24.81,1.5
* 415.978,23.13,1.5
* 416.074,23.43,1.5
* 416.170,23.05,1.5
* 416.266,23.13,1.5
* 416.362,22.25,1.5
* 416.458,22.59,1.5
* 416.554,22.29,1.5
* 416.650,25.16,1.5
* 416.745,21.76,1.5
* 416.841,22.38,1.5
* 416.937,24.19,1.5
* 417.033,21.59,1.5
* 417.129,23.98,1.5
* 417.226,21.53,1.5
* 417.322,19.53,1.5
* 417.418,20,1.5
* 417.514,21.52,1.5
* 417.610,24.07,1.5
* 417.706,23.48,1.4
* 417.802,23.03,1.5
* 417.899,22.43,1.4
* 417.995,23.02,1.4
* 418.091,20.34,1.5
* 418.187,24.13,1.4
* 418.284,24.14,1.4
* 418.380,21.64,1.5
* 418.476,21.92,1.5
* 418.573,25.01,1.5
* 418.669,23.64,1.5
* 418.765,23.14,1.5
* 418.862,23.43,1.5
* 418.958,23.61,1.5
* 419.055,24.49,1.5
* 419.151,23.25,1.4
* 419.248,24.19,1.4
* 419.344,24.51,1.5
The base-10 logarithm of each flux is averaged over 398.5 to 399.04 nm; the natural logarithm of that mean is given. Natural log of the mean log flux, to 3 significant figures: 0.310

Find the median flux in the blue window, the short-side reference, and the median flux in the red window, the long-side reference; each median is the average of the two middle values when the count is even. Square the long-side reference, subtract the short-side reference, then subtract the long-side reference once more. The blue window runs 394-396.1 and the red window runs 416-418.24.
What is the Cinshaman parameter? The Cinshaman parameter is 465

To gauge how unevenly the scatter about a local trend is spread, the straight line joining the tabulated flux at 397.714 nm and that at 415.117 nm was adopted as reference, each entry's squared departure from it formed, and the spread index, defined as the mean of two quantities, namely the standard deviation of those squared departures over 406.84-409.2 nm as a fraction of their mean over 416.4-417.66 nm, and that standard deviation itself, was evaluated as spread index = 3.8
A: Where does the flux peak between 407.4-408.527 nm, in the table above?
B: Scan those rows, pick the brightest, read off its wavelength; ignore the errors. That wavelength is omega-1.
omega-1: 407.634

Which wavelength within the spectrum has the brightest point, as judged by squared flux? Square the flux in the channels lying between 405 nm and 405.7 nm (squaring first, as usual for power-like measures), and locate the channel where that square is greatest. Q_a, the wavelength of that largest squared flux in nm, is 405.668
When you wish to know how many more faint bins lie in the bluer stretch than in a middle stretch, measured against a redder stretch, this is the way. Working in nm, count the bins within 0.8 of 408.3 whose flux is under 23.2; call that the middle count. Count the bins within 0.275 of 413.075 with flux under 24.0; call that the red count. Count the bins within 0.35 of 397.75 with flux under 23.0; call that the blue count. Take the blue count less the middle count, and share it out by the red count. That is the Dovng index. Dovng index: -1.3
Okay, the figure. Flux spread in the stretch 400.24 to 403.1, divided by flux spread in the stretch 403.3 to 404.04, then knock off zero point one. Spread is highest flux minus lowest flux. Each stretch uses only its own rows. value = 1.1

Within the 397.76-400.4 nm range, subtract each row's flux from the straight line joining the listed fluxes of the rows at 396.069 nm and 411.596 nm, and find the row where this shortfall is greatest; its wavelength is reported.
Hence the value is 398.080 nm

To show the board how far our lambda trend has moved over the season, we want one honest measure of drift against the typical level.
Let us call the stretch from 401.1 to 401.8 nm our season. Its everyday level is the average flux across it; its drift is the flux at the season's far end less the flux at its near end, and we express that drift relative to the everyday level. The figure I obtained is -0.112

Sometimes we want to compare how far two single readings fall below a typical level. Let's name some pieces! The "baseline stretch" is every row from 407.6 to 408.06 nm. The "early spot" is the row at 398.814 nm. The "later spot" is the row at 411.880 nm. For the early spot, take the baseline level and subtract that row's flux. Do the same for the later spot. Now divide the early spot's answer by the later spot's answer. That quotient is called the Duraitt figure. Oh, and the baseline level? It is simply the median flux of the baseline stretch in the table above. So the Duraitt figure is 9.7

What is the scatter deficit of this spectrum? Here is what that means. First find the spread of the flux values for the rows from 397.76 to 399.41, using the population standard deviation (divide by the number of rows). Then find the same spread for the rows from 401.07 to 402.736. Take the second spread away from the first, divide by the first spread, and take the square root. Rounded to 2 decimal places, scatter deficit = 0.66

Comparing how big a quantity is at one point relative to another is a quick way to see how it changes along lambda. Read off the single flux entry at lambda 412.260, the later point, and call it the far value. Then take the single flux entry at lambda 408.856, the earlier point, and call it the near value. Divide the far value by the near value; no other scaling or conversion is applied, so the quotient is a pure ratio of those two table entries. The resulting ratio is 1.01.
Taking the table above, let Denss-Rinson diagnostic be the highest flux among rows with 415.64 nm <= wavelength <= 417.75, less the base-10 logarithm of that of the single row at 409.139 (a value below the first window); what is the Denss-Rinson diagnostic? 24.2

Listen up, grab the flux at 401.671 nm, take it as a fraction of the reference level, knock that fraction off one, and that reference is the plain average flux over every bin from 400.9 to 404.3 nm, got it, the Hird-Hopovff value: -0.022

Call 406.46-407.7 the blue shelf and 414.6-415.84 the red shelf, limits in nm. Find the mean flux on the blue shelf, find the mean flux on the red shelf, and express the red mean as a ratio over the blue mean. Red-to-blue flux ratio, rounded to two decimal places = 0.99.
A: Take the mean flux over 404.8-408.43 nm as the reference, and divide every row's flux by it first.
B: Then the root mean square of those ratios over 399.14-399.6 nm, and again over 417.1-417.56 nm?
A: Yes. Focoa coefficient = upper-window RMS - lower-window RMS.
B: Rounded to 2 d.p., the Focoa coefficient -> -0.14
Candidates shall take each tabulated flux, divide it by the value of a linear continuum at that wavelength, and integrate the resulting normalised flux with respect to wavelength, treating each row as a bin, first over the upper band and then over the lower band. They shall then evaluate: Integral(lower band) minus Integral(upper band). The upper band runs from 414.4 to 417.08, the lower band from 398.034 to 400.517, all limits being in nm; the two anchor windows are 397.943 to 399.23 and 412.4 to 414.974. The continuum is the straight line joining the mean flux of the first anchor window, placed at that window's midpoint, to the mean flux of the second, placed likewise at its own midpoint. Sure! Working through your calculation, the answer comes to 0.0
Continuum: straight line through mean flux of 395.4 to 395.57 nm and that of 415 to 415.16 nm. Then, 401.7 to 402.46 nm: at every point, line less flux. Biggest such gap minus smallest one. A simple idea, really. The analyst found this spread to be 3.1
